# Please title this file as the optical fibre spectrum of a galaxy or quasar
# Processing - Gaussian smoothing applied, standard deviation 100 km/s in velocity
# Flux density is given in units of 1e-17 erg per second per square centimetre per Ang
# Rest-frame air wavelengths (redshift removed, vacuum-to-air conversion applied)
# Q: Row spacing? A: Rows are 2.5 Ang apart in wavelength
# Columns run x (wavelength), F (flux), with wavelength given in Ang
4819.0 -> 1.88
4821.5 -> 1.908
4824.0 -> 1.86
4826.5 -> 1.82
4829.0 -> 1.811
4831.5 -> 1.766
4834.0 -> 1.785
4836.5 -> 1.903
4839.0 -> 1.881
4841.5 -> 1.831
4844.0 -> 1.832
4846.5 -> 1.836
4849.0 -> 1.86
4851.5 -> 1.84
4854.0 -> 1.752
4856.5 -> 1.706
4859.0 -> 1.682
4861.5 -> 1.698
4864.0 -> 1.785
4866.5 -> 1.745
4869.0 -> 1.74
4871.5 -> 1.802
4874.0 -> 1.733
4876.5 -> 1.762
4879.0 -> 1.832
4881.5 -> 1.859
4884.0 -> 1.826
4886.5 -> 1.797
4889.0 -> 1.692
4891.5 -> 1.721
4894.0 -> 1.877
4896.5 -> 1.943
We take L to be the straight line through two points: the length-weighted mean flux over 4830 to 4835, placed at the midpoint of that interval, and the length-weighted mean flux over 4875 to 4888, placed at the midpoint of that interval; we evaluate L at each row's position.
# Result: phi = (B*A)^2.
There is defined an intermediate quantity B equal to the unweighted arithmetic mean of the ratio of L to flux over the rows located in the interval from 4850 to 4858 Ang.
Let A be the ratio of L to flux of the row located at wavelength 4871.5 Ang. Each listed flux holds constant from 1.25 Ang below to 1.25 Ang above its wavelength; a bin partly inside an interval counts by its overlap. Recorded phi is 1.03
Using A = 1.001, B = 1.02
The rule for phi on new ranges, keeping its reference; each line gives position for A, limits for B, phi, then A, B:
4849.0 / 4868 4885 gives 0.94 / 0.962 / 1.01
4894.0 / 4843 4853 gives 0.89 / 0.970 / 0.97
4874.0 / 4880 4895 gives 1.11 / 1.042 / 1.01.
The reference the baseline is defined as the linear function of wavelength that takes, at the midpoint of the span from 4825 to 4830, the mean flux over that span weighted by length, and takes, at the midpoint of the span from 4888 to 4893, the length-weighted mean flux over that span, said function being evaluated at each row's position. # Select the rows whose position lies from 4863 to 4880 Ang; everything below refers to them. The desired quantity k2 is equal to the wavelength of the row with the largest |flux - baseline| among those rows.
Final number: 4879.0 Ang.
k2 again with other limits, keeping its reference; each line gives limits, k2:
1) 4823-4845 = 4836.5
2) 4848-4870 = 4859.0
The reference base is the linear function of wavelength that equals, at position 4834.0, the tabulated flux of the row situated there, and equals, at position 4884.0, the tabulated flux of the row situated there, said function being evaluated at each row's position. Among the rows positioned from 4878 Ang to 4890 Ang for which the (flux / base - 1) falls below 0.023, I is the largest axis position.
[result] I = 4889.0 Ang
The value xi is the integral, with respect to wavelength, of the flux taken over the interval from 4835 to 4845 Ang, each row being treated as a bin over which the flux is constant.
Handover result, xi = 18.6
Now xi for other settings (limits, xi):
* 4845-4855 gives 18.2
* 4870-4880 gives 17.8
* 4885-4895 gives 17.7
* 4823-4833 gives 18.1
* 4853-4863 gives 17.1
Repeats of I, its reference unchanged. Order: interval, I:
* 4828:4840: 4834.0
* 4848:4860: 4859.0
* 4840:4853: 4851.5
